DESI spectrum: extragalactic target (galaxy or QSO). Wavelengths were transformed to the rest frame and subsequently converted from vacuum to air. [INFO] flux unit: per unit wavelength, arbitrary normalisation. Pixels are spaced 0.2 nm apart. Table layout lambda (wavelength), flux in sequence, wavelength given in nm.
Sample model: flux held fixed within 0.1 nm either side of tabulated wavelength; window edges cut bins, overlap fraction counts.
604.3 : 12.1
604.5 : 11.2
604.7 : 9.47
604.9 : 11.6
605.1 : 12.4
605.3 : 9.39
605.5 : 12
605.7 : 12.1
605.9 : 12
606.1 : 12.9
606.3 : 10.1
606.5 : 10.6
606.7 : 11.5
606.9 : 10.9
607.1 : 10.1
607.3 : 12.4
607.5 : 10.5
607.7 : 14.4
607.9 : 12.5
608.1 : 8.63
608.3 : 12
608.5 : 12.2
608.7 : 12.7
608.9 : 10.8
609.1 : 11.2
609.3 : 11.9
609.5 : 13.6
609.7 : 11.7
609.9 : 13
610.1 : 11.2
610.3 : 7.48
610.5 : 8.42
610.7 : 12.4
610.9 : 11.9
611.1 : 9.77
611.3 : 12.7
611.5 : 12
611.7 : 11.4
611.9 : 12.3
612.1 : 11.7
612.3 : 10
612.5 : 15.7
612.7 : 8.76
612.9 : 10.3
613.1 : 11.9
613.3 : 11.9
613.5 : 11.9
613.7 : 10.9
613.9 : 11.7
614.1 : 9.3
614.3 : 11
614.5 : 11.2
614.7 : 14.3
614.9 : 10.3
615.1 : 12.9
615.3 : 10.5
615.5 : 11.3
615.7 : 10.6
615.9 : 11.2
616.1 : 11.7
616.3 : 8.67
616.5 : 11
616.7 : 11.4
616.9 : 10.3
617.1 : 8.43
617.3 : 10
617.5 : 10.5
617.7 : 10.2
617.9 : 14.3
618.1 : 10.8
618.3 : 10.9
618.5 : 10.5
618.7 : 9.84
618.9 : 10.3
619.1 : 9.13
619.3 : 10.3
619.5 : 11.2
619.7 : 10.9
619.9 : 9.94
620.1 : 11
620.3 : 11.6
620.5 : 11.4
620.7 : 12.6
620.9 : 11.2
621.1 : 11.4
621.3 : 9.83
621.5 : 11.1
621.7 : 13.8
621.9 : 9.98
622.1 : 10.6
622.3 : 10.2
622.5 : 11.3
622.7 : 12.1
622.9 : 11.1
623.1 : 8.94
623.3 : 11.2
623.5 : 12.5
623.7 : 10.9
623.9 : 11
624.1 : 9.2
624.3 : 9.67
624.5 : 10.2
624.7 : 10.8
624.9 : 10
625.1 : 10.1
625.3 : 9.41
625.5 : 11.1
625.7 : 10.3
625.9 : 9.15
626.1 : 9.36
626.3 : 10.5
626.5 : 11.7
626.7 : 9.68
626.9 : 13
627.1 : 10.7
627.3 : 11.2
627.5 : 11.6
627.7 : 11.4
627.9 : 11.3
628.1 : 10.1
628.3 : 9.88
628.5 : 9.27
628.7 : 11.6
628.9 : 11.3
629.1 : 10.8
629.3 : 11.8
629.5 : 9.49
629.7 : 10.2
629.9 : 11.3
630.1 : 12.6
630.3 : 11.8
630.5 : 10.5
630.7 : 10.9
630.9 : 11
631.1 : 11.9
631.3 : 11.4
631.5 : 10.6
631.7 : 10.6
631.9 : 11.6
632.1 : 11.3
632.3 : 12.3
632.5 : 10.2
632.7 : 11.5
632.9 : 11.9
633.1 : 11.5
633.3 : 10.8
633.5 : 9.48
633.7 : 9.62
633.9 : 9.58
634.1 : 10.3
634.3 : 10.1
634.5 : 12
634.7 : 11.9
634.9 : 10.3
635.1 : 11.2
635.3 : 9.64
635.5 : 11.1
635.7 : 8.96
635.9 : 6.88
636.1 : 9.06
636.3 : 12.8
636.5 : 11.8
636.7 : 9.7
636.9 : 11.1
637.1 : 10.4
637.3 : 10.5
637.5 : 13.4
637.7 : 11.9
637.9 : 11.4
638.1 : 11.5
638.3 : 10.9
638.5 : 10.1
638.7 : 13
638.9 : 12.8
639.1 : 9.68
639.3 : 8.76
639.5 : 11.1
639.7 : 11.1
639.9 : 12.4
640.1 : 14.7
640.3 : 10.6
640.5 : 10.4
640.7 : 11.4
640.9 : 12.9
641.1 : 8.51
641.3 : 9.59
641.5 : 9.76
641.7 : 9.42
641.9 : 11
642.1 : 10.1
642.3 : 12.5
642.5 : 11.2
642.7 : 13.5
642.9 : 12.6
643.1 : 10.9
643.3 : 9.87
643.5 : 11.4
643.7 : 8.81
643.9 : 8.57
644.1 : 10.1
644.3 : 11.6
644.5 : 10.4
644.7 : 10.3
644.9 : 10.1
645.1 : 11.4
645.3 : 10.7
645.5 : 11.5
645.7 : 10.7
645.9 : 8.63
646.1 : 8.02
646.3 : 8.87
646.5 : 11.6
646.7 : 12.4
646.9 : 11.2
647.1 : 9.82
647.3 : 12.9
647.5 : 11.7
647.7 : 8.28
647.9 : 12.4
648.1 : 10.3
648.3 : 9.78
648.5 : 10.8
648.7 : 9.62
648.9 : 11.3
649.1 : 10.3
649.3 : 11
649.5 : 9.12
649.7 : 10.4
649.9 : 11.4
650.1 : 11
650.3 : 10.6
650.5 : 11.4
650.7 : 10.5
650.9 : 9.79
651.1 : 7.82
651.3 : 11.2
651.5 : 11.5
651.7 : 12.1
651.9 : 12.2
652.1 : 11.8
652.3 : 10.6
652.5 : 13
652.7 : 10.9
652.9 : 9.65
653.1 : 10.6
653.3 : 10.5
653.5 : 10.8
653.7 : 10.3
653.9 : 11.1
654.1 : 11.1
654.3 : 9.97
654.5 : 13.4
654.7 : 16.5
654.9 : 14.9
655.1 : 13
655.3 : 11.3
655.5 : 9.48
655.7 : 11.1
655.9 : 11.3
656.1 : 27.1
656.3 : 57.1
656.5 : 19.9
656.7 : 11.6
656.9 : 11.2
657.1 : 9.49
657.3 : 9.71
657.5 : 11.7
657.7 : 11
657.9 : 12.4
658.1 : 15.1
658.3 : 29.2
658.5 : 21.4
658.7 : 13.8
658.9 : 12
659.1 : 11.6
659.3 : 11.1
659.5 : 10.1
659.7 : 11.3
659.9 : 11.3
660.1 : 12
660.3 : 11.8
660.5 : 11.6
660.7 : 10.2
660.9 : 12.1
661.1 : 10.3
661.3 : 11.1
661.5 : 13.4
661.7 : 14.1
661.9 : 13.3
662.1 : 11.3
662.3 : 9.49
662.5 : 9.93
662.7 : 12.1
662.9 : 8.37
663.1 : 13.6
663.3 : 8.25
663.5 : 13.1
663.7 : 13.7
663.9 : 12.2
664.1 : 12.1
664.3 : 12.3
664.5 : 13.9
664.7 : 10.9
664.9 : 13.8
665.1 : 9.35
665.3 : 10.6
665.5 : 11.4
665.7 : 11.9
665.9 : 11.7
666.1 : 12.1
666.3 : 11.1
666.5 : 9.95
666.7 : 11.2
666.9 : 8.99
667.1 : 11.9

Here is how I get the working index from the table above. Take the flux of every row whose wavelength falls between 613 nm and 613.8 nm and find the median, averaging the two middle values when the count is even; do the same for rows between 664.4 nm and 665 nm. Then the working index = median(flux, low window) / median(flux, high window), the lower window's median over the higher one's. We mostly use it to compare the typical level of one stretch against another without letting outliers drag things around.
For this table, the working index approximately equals 0.86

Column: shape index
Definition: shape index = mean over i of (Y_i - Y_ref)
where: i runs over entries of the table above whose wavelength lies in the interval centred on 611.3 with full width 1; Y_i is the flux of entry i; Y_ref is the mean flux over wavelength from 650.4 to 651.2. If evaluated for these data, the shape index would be 1.68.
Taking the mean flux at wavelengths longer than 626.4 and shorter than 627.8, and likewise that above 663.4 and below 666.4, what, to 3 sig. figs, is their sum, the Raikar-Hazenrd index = 23.3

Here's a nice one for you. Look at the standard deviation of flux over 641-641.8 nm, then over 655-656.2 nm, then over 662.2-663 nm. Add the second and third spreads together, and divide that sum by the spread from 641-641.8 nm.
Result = 15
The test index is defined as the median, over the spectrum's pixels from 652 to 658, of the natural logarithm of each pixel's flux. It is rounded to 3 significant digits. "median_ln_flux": 2.41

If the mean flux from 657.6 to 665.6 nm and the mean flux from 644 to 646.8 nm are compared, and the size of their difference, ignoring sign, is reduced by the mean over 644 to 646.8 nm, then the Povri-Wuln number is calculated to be -8.5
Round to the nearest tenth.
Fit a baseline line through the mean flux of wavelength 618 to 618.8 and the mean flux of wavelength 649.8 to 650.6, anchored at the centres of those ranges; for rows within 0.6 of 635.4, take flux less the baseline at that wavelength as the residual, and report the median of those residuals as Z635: -0.8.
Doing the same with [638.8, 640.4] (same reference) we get 0.2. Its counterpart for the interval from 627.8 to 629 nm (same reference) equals 0.0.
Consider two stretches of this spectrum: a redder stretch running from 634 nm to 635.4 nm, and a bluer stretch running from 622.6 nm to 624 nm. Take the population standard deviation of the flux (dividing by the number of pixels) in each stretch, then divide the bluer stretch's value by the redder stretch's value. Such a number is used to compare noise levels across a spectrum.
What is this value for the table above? 1.2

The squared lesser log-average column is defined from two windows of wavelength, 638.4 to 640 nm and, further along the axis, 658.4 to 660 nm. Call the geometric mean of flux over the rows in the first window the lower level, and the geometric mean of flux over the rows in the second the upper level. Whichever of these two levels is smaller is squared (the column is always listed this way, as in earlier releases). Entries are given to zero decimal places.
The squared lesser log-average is 121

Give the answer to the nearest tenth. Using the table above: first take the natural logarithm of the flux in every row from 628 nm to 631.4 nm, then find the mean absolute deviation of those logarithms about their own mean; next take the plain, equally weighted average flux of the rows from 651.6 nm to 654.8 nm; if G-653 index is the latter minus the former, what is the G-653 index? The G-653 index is 11.5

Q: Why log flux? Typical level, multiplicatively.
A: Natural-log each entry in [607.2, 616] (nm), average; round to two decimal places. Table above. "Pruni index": 2.43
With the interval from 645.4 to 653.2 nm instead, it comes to 2.36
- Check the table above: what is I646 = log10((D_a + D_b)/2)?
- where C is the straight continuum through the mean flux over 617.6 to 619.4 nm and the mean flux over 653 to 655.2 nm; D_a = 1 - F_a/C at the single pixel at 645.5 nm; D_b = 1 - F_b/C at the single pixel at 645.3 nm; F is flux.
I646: -1.3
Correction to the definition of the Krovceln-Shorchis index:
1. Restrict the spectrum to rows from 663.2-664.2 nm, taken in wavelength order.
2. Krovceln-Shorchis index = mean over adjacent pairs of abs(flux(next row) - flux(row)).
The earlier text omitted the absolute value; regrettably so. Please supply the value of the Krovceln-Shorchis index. 1.8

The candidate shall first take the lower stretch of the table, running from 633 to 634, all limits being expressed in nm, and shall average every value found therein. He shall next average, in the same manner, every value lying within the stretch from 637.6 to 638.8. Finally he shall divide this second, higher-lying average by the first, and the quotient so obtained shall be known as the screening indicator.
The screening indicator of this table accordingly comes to 1.12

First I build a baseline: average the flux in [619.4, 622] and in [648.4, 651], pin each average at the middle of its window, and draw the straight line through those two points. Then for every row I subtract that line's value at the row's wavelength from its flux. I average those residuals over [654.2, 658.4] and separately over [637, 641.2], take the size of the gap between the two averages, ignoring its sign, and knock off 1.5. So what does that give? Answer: 3.6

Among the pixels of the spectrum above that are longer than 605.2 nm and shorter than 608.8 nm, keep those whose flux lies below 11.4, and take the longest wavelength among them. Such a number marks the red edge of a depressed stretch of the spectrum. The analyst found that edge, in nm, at 608.1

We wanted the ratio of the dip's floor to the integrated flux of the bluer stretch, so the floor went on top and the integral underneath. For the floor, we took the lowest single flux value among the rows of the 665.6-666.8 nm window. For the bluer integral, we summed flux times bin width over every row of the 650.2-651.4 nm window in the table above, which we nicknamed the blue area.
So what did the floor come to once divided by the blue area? 0.811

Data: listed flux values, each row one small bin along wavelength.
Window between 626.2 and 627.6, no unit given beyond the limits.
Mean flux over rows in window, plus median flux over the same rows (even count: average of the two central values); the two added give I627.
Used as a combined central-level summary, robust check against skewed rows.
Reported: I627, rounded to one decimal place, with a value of 22.4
